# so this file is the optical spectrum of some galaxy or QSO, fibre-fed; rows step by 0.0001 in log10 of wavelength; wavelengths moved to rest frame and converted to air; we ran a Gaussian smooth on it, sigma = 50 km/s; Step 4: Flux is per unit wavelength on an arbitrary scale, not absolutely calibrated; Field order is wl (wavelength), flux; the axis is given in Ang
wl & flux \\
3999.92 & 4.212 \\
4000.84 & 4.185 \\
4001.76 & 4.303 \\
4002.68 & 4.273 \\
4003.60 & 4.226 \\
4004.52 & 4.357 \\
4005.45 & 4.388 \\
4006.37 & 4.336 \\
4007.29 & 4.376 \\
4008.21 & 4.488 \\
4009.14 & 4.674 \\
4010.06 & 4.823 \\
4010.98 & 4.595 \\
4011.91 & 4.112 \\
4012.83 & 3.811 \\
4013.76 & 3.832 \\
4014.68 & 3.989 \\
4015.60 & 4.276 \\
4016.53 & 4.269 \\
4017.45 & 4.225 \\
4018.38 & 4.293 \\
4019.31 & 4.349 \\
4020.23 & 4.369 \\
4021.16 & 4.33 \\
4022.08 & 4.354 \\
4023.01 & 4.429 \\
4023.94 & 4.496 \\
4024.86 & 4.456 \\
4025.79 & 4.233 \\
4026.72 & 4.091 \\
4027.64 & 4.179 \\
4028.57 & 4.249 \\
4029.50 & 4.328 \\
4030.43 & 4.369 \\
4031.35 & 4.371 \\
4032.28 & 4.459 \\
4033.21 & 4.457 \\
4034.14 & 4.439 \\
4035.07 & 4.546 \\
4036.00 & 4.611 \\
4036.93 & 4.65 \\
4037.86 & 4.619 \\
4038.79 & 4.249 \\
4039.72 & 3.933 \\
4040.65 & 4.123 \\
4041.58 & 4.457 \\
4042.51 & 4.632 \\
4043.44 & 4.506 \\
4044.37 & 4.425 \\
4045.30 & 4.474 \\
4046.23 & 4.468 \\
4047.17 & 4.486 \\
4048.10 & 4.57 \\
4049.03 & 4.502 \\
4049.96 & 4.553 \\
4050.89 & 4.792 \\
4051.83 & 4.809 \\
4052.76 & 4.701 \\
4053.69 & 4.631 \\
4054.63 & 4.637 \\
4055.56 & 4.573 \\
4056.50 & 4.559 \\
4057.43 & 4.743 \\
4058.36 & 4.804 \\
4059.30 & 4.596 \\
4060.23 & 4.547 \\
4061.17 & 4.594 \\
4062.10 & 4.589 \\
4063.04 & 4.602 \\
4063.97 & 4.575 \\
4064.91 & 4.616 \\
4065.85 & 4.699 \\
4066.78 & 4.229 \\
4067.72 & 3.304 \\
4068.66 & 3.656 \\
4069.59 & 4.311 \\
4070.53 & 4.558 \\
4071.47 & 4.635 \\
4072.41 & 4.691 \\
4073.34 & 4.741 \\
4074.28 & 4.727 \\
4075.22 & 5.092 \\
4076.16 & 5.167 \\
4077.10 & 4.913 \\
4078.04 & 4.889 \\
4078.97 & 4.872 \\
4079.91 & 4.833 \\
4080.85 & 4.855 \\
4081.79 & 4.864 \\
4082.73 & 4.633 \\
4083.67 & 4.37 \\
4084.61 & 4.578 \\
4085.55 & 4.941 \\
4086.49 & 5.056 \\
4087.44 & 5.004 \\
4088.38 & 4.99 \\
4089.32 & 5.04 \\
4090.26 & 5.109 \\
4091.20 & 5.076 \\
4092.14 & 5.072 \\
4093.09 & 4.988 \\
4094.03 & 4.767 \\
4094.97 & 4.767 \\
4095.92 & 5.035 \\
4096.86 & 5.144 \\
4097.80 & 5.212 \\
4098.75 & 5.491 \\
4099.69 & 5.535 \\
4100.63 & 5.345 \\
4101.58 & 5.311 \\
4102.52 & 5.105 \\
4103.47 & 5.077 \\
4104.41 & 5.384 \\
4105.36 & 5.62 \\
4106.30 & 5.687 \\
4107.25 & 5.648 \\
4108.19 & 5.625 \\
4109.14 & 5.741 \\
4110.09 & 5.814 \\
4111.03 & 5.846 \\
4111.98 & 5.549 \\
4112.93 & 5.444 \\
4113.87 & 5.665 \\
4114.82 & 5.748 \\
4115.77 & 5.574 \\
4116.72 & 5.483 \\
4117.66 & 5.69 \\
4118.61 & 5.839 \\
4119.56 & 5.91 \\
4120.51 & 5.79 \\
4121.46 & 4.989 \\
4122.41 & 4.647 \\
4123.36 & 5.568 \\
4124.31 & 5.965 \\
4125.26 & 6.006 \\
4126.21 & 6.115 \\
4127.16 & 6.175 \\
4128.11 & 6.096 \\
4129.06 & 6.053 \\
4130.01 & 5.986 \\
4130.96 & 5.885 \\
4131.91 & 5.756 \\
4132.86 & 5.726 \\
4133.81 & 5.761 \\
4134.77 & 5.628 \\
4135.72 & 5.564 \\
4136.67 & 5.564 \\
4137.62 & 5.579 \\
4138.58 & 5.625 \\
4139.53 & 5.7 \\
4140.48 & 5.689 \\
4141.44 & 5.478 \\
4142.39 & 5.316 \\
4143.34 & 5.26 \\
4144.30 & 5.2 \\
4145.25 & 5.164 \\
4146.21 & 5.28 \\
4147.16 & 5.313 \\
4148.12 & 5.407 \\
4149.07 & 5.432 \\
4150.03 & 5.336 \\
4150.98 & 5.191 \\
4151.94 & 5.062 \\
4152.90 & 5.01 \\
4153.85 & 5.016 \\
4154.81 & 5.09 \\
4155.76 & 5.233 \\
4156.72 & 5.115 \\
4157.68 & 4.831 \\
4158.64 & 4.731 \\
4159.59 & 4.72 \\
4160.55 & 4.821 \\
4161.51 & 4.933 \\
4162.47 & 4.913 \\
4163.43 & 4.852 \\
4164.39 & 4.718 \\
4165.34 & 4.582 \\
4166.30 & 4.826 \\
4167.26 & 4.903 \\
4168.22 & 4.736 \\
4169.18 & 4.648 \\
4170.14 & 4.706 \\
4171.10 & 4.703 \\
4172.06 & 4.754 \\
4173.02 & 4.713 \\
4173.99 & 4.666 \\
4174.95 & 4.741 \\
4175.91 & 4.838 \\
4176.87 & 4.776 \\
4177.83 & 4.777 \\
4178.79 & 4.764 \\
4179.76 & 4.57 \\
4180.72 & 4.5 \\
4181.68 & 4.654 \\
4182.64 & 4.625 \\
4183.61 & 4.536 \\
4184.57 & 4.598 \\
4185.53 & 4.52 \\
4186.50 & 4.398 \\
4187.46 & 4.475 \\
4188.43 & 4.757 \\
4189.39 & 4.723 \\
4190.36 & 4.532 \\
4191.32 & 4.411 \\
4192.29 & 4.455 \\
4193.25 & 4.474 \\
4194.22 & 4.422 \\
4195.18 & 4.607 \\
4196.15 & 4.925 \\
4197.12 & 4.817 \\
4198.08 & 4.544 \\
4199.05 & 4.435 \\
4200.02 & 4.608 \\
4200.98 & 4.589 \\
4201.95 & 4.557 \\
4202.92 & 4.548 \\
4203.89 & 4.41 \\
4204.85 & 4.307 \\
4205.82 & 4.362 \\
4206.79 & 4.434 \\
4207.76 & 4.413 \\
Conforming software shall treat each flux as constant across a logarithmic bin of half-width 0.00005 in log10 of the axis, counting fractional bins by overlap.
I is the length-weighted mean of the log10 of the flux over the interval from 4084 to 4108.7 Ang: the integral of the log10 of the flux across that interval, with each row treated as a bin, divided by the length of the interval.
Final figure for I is 0.713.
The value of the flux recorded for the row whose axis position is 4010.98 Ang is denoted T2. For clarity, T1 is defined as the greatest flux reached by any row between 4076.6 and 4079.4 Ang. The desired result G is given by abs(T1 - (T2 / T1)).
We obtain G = 4.0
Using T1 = 4.913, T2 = 4.595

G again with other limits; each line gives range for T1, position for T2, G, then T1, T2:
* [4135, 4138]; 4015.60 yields 4.8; 5.579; 4.276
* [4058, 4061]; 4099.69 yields 3.7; 4.804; 5.535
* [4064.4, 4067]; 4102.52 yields 3.6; 4.699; 5.105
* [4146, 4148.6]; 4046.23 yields 4.6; 5.407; 4.468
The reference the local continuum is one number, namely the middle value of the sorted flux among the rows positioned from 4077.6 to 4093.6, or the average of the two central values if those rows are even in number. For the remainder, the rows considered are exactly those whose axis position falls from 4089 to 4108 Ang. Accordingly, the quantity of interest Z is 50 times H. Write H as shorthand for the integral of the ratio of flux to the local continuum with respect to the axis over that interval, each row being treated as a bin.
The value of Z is 1006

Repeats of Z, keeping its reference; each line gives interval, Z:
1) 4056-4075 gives 864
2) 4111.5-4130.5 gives 1099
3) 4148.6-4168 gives 974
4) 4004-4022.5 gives 807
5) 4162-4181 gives 911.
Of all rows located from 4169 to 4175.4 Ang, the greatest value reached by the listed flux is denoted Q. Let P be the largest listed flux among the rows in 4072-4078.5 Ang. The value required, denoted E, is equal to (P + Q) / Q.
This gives 2.09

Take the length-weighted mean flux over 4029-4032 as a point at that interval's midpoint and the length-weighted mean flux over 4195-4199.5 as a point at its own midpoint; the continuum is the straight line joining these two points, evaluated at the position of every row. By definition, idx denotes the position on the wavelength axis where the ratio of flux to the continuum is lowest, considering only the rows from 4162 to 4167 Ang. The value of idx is 4165.34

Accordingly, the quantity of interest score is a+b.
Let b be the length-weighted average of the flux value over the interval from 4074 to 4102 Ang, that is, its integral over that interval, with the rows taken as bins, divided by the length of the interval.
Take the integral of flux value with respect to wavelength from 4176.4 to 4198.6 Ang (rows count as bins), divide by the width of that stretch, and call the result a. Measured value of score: 9.6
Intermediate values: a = 4.6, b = 4.99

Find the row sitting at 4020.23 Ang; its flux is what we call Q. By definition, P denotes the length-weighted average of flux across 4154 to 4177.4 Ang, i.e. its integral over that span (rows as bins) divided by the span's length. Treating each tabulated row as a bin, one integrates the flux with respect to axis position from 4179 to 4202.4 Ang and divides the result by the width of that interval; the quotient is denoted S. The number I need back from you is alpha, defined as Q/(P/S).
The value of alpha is 4.1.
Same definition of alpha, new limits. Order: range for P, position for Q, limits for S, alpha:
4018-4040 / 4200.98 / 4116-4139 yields 6.0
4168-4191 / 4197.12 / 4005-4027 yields 4.5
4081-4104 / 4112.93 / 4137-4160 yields 5.7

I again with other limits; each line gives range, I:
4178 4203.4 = 0.661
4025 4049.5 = 0.643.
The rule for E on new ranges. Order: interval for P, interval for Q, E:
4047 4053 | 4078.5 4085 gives 1.99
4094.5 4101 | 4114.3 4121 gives 1.94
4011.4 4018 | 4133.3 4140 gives 1.74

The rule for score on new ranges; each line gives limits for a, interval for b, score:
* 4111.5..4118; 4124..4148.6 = 11.3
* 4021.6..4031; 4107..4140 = 10.0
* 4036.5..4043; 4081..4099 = 9.3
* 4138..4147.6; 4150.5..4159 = 10.4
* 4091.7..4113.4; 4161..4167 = 10.2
